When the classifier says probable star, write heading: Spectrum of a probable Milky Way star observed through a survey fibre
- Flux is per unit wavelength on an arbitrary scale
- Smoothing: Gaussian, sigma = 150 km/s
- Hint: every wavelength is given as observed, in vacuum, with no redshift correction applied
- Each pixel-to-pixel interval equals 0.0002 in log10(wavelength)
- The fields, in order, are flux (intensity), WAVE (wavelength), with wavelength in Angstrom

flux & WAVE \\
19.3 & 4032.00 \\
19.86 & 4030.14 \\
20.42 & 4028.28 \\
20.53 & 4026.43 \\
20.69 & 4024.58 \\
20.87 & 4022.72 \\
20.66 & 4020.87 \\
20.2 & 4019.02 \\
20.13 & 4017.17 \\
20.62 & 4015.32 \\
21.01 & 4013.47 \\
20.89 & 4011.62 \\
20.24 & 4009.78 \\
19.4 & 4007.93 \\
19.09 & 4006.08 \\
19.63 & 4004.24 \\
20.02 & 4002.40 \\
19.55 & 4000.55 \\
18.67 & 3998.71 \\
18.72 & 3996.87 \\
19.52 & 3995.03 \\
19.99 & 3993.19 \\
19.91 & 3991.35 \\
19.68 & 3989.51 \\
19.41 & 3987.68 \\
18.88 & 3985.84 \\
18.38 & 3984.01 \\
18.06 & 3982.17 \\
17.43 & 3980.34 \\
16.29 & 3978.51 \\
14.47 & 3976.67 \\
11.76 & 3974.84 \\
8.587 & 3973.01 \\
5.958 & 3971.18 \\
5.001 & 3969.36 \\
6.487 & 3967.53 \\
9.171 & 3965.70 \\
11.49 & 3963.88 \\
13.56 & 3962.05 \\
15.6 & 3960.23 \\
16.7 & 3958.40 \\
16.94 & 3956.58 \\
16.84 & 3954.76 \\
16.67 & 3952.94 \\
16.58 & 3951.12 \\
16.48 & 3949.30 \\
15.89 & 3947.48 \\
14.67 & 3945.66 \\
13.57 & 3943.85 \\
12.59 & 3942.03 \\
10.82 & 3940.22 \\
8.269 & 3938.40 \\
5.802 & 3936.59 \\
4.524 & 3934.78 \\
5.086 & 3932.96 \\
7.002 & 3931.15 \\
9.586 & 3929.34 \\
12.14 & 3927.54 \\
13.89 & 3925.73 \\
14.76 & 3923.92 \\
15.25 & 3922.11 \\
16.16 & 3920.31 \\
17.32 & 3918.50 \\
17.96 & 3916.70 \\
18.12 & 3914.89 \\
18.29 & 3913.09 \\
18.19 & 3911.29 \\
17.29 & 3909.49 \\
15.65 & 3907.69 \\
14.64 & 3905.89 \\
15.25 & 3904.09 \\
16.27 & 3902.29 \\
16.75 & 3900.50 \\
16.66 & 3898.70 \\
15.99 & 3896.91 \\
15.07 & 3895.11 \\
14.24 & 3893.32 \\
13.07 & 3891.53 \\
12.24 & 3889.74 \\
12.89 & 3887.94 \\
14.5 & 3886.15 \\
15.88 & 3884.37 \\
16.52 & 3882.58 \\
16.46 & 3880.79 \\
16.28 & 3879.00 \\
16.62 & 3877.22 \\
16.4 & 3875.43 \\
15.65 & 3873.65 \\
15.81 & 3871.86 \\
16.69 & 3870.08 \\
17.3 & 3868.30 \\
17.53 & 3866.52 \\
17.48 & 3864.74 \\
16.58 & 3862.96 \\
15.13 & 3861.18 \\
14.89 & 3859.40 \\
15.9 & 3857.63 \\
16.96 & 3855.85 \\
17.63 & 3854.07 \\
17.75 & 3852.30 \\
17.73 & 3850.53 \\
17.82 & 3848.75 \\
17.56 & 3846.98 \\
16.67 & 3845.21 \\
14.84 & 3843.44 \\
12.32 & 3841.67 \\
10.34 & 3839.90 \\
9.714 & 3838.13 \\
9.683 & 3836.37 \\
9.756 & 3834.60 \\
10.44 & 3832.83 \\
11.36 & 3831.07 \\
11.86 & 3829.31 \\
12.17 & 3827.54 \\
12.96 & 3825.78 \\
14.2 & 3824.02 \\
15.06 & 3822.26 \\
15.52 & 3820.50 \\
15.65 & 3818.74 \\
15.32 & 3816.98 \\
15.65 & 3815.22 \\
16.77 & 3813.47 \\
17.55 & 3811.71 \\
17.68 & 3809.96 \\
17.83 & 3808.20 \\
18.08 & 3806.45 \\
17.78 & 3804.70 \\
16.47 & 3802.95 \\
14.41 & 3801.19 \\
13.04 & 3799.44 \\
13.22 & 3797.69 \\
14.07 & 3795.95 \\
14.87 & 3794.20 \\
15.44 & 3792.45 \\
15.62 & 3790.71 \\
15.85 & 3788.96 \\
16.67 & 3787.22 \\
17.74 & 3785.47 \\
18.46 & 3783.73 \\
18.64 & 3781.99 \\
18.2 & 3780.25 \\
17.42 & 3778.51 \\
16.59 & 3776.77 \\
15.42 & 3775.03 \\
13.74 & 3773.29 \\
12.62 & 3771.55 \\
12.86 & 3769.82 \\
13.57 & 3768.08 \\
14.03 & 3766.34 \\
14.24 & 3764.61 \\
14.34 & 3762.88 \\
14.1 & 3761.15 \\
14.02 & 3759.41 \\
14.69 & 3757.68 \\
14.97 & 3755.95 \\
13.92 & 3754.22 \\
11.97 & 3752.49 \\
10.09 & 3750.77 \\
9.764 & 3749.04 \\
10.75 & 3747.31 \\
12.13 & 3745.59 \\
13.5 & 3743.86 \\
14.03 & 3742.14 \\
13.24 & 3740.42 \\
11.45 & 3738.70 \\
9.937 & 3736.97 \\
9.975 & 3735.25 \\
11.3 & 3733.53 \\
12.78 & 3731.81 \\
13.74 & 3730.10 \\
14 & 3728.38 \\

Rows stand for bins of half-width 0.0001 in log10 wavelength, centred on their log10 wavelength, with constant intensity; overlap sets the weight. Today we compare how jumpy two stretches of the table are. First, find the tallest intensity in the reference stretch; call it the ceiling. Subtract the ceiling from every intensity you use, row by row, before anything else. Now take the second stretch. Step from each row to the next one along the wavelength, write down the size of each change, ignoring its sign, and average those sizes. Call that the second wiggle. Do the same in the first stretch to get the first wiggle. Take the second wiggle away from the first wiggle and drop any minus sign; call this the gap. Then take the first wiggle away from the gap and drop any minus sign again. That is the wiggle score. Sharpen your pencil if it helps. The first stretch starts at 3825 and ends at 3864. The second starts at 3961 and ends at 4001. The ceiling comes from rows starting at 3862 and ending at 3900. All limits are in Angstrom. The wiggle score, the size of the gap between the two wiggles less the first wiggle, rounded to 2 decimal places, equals 0.30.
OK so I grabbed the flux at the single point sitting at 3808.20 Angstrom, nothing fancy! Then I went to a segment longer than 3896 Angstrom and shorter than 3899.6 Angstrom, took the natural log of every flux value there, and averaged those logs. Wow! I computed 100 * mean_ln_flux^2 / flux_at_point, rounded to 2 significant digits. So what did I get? 44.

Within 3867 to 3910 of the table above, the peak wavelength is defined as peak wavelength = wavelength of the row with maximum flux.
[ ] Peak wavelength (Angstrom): 3868.30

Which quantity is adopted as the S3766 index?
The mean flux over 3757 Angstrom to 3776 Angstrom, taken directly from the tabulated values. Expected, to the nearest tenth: 14.0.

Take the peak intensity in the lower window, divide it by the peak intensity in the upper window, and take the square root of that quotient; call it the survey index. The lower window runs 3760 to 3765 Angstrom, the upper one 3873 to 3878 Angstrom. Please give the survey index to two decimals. 0.93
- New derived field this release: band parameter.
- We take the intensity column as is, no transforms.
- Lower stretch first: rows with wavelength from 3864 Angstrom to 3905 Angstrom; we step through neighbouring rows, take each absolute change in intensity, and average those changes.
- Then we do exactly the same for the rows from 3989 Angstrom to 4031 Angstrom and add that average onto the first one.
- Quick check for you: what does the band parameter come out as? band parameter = 1.01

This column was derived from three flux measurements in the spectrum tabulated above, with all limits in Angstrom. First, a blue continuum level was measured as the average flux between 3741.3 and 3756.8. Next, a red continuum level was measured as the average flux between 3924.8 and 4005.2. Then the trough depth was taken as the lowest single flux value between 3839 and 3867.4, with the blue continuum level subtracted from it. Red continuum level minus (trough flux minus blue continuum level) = 16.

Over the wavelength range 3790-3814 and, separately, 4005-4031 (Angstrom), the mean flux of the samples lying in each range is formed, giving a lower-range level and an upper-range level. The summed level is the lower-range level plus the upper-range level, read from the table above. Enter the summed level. 36.2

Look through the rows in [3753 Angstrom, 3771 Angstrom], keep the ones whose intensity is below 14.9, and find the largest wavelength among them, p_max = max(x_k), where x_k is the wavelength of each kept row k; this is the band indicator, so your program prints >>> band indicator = 3769.82 Angstrom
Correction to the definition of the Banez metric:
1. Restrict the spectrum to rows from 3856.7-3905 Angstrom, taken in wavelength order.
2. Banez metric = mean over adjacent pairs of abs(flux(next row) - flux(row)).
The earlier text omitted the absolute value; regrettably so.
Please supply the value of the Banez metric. 0.67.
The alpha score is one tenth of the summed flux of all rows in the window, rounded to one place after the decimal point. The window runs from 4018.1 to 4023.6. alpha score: 6.2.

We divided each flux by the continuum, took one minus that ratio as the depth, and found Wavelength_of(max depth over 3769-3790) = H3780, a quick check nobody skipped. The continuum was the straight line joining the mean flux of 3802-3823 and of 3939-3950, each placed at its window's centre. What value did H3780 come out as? 3771.55 Angstrom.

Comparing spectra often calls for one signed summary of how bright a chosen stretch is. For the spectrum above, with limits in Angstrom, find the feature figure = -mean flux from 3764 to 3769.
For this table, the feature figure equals -13.9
